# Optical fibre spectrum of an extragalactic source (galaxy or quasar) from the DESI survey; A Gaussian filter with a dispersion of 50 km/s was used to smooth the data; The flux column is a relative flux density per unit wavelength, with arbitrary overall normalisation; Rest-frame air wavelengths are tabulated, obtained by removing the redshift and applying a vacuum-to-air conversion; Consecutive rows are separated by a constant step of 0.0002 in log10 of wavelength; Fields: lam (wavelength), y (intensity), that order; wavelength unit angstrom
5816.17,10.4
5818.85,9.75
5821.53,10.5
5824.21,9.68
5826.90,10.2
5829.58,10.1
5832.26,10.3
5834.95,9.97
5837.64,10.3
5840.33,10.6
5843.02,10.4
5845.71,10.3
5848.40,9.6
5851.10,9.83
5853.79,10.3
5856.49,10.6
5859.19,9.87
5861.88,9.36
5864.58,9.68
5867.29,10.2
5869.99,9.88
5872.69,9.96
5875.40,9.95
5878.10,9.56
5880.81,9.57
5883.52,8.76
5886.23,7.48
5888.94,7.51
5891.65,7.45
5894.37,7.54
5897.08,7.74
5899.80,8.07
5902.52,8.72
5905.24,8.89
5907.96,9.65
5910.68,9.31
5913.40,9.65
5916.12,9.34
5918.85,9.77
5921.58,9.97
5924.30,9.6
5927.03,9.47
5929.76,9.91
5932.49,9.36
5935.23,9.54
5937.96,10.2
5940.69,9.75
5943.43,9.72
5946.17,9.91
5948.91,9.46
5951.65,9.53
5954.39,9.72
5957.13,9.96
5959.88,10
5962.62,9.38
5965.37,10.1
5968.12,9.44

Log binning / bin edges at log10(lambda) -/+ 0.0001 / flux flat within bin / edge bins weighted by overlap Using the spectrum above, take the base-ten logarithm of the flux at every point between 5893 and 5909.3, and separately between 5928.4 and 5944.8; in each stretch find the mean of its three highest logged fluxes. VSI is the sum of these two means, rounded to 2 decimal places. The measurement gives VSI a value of 1.96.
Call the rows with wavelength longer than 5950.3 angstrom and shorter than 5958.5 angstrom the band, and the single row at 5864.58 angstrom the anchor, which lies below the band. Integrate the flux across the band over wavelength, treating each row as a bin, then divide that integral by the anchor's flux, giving 8.3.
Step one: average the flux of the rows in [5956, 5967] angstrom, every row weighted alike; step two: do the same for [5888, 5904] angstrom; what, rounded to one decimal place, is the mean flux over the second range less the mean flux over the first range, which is -2.0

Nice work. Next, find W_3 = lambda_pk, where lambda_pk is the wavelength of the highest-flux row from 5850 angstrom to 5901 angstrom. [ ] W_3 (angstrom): 5856.49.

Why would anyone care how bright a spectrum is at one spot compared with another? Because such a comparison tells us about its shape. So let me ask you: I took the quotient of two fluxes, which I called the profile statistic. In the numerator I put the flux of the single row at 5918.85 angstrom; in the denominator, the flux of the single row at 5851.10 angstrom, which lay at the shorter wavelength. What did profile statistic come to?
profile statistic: 0.99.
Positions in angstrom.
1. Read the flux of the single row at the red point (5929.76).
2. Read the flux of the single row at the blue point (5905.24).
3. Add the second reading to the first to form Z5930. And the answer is 18.8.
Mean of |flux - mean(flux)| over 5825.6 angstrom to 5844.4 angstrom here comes 0.2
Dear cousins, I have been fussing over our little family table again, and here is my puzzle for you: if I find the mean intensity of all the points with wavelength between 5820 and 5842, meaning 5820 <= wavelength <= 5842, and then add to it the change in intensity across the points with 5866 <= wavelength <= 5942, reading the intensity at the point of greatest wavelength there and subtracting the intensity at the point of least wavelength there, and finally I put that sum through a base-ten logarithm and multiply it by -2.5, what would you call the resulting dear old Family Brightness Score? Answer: -2.47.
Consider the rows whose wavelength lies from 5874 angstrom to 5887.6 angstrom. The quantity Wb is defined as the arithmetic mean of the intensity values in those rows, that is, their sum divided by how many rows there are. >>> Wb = 9.1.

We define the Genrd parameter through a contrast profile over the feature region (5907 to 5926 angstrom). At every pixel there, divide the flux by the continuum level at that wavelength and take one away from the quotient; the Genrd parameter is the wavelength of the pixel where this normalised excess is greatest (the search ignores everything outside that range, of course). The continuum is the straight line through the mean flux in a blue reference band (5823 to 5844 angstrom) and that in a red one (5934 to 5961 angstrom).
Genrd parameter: 5921.58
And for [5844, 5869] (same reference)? 5856.49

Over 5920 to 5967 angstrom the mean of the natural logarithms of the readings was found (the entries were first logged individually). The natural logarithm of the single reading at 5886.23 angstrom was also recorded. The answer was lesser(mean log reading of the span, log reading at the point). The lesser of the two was 2.01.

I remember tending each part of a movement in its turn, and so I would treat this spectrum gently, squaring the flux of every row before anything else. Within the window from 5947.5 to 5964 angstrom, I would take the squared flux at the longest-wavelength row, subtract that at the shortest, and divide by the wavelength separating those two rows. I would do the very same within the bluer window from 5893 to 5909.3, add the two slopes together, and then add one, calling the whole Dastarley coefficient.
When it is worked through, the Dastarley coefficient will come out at 3.6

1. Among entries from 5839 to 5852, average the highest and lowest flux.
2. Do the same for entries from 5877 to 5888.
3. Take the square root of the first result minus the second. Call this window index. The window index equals 1.3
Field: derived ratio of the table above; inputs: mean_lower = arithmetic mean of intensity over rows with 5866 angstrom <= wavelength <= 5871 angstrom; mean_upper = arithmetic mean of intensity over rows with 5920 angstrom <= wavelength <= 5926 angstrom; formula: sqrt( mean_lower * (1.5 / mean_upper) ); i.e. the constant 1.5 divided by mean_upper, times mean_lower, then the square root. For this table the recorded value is 1.24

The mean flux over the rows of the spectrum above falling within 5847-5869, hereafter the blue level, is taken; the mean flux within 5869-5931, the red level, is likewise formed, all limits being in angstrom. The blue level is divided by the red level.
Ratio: 1.10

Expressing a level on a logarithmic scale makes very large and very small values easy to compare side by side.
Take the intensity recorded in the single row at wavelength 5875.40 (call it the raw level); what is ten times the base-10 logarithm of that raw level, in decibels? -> 10.0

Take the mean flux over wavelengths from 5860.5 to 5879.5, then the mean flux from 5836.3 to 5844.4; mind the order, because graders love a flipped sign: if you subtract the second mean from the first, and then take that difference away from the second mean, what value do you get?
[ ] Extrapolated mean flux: 11.1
